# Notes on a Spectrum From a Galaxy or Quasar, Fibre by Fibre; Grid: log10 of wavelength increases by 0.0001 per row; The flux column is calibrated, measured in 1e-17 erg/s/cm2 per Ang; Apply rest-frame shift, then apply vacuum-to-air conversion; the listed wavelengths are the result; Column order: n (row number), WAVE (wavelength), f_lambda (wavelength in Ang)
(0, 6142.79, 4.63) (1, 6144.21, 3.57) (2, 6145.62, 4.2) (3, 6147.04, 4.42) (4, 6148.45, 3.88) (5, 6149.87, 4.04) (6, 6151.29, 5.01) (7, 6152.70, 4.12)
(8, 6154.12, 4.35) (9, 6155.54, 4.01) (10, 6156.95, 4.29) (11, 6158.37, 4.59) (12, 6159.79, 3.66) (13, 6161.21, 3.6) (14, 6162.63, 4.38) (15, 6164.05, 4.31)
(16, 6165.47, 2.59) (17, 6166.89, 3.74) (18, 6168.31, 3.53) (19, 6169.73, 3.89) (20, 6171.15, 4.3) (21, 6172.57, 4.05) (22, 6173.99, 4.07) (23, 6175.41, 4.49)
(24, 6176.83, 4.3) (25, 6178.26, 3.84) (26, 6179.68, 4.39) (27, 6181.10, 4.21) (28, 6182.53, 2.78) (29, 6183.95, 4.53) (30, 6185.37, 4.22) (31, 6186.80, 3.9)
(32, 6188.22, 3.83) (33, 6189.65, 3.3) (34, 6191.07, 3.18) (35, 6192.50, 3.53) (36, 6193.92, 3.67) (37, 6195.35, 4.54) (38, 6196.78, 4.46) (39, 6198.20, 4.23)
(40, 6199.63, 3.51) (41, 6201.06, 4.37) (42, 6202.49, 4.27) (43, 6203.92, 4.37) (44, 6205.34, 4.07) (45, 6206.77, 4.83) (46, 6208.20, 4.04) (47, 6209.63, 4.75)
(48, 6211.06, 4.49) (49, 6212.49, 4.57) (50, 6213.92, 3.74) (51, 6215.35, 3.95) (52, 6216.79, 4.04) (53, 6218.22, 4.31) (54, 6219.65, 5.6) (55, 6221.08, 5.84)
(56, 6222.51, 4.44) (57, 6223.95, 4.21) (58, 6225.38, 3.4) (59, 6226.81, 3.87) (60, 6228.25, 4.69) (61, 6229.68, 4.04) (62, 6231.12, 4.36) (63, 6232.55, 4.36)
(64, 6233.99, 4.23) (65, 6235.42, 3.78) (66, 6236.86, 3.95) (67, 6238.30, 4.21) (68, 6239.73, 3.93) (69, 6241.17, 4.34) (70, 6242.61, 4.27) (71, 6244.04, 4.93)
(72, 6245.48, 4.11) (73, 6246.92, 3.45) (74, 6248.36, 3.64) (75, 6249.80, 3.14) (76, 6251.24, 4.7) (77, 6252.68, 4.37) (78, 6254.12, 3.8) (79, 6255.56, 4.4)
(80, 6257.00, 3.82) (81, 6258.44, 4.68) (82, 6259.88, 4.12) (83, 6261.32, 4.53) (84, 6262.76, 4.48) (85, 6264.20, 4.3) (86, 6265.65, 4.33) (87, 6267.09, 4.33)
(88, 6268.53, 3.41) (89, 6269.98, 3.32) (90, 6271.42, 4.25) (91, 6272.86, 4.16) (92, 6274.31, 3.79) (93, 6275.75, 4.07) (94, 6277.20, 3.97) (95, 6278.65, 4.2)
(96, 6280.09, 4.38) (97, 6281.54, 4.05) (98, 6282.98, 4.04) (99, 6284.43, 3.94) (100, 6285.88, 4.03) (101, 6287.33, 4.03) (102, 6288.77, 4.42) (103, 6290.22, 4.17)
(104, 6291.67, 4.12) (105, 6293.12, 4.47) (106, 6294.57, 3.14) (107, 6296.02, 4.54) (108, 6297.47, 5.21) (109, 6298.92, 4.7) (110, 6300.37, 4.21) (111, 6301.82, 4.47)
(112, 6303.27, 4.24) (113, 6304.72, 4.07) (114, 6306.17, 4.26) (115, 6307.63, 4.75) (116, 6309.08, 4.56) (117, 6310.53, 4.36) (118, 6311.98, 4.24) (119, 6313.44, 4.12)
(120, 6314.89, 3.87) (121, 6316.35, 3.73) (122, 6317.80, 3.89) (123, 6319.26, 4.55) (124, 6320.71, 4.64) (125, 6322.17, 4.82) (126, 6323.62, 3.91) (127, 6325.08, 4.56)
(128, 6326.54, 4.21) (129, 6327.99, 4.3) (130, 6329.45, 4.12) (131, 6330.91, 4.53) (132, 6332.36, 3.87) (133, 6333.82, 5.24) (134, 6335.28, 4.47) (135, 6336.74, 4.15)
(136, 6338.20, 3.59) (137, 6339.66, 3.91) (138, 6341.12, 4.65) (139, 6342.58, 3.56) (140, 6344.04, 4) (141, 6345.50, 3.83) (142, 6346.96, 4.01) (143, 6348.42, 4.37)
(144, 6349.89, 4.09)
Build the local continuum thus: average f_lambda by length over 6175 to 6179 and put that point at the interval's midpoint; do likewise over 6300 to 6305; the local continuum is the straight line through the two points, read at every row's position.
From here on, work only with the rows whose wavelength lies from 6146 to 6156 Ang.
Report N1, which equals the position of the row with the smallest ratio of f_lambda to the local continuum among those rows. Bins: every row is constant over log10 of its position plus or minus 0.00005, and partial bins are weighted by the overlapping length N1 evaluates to 6148.45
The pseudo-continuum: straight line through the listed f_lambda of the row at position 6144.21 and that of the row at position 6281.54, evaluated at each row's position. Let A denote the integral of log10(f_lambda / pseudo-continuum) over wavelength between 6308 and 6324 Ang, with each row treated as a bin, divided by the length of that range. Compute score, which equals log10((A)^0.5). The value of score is -1.05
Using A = 0.008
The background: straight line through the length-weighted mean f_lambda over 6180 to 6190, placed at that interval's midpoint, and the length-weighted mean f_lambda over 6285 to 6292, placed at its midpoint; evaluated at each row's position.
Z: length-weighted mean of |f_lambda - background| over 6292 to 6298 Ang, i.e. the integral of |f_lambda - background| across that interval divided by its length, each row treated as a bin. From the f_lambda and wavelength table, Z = 0.6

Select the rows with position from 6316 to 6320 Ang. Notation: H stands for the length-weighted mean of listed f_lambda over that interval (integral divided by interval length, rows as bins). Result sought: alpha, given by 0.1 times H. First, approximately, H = 4.09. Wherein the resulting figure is 0.41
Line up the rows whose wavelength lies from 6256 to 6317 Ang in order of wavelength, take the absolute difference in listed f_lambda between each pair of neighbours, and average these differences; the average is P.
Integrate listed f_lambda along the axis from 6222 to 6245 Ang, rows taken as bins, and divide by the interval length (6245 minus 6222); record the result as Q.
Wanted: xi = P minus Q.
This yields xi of -3.85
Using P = 0.33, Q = 4.18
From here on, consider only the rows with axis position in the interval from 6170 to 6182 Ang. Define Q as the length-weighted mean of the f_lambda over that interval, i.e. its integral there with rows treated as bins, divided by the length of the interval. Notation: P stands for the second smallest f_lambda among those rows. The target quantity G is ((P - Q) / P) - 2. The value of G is -2.03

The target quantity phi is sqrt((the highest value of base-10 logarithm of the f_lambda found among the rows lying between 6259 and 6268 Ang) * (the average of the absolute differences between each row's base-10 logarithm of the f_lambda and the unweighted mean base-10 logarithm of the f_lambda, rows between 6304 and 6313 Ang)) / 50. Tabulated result 0.0022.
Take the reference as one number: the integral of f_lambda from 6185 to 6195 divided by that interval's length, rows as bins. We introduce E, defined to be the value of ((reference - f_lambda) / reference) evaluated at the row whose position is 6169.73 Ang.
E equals -0.06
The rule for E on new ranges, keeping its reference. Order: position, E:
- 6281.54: -0.10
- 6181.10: -0.15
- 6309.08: -0.24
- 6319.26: -0.24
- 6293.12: -0.22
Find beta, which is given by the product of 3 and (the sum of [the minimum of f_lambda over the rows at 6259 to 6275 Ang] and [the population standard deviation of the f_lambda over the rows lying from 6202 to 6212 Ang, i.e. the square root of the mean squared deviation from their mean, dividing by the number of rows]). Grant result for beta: 10.8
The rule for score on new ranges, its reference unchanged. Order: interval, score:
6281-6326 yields -0.96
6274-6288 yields -1.56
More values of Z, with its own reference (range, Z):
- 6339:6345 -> 0.4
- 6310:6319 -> 0.2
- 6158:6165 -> 0.5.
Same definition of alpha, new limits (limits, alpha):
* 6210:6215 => 0.43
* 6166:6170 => 0.37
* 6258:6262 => 0.44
